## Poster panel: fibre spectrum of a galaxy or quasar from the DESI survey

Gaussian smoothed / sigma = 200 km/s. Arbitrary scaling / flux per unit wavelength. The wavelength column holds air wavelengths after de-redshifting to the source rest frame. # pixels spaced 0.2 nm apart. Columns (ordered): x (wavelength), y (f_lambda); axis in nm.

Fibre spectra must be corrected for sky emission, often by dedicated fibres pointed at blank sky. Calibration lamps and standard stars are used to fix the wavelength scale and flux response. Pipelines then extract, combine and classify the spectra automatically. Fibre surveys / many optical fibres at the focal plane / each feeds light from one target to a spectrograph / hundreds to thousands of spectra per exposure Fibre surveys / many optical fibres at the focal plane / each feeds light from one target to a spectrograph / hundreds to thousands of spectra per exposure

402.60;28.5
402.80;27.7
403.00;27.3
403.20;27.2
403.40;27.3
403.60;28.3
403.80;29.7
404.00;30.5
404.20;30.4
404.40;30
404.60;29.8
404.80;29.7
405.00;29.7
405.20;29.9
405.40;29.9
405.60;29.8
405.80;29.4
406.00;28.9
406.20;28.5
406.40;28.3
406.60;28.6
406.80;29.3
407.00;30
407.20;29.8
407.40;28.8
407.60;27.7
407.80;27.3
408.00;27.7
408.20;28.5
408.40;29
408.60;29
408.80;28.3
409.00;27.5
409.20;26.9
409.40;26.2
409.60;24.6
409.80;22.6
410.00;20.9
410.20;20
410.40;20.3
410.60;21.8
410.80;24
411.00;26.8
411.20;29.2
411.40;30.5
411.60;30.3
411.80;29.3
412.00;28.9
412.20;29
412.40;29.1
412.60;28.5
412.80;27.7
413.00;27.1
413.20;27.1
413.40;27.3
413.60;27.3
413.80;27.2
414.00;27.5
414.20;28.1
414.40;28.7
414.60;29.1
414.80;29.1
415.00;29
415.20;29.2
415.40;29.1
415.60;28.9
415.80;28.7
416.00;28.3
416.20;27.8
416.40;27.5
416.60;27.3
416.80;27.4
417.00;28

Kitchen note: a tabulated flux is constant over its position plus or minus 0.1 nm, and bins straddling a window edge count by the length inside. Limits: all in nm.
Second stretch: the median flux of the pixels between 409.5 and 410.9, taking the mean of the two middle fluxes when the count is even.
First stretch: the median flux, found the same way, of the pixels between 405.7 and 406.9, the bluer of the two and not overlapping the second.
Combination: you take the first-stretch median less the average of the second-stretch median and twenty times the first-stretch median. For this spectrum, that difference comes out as -270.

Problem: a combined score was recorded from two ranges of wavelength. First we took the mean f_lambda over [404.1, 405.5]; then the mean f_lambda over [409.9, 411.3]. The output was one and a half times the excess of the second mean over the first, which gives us -10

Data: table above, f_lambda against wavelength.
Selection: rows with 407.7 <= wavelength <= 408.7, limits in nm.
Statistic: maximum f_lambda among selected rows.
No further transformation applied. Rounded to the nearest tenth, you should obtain 29.0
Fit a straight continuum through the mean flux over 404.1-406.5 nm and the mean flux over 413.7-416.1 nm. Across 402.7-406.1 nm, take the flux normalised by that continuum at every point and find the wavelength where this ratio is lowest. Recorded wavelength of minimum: 403.20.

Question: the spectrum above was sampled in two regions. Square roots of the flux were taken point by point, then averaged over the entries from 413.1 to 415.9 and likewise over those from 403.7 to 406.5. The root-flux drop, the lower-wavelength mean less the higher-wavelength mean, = 0.12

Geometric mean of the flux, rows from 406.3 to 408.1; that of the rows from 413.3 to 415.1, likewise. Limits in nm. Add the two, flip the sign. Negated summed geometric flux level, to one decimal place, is -56.7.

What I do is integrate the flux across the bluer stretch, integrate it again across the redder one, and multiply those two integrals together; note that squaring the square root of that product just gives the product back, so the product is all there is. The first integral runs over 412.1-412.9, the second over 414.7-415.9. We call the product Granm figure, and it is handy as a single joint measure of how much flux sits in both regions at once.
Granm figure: 796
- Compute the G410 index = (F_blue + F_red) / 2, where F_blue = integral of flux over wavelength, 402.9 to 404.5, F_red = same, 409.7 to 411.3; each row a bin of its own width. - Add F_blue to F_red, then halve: 41.6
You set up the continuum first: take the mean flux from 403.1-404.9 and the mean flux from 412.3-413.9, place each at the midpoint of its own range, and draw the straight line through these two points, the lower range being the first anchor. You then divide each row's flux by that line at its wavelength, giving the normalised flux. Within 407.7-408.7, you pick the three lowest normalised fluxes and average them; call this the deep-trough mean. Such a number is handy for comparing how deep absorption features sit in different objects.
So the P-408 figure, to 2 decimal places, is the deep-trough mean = 0.98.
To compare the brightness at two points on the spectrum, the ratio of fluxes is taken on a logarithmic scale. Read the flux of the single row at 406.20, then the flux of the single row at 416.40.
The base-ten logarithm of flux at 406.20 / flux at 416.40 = 0.02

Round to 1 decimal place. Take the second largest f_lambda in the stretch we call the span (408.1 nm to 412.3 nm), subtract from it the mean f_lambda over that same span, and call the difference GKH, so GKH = 3.9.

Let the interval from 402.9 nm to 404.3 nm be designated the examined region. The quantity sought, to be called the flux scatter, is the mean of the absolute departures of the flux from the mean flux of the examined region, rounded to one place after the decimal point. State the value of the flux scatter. 1.3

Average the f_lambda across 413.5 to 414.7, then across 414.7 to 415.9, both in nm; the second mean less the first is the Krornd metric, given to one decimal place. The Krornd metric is 1.0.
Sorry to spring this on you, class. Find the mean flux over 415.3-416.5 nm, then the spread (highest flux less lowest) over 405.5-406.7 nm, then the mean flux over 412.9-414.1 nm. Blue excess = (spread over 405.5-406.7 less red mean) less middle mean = -54.1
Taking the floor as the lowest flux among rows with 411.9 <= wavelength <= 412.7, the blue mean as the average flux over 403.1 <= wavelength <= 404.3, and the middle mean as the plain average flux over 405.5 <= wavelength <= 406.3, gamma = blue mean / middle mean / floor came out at 0.035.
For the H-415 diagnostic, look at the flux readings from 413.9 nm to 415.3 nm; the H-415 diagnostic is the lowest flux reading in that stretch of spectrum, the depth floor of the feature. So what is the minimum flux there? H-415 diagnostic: 27.5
